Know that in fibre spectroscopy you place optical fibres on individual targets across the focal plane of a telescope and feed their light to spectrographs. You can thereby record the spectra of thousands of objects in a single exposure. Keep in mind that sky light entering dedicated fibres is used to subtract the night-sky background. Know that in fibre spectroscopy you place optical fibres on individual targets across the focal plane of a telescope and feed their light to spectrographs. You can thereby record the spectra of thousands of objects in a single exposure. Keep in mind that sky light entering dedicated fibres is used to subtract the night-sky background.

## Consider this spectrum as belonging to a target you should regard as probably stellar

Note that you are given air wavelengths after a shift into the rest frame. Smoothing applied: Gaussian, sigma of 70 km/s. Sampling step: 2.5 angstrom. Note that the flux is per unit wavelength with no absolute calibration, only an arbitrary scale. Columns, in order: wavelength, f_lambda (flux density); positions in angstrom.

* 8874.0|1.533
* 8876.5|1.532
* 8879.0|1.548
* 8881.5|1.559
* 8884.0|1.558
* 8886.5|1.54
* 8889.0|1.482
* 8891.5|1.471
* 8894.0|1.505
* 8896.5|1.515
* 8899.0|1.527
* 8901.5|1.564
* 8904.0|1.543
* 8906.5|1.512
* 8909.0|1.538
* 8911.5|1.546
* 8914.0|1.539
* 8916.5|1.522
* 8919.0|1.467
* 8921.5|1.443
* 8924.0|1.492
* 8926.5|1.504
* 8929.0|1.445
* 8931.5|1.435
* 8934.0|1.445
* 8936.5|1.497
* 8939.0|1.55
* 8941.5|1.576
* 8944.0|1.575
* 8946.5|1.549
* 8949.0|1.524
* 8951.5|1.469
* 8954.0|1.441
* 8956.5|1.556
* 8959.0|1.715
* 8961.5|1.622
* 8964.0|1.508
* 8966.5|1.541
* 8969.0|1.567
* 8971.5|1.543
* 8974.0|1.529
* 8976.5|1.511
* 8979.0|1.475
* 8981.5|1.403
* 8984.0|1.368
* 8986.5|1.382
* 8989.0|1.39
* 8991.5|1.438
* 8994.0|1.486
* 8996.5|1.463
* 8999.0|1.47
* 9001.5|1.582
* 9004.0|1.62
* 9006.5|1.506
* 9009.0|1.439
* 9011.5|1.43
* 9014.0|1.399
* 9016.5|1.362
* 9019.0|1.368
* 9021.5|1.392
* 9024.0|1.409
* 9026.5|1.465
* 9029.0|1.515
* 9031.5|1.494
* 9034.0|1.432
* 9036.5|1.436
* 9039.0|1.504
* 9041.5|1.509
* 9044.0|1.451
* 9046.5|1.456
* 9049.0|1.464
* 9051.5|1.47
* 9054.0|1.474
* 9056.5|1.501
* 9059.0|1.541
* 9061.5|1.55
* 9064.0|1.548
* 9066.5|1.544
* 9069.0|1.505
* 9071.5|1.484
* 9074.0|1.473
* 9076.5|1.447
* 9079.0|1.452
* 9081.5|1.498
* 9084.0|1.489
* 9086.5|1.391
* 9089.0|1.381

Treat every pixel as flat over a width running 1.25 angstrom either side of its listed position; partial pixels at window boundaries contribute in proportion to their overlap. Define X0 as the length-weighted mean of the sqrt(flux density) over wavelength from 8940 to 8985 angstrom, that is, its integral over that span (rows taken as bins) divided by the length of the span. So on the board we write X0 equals 1.24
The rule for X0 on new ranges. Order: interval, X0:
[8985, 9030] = 1.20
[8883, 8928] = 1.23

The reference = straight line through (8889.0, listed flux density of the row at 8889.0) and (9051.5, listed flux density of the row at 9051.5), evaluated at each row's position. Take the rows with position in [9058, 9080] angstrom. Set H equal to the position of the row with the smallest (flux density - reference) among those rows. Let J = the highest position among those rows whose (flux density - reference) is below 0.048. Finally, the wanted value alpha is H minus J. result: -2.5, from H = 9076.5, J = 9079.0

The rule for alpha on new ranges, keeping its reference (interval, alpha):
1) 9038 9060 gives -12.5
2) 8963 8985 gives 0.0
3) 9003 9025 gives -7.5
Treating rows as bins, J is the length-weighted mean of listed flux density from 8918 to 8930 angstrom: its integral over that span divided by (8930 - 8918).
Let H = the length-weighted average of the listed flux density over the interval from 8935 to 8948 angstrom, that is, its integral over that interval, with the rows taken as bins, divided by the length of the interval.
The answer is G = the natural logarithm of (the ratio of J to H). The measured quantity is -0.05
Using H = 1.55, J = 1.47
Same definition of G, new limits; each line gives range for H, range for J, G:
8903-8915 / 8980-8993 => -0.09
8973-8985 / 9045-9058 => 0.01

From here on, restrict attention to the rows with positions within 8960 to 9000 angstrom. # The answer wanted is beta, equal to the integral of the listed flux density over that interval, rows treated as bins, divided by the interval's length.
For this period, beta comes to 1.48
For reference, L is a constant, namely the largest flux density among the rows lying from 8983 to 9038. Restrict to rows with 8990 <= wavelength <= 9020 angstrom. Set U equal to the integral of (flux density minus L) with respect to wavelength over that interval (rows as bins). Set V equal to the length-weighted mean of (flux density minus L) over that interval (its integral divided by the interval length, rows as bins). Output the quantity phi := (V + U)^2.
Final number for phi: 23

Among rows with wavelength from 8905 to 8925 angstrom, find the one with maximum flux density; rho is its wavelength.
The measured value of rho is 8911.5 angstrom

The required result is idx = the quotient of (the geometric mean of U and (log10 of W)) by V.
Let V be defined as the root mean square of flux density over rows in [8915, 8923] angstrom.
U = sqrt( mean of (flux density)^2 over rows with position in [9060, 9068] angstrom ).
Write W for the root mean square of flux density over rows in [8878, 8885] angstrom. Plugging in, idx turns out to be 0.369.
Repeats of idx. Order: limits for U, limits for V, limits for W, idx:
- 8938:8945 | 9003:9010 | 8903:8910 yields 0.353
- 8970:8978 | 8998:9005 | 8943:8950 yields 0.346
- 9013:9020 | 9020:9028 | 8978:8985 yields 0.321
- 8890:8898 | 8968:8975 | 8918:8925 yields 0.323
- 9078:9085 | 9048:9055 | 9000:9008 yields 0.366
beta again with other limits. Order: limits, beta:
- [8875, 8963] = 1.52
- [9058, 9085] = 1.50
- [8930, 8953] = 1.51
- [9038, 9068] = 1.50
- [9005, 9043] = 1.45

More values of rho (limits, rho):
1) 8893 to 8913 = 8901.5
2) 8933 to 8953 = 8941.5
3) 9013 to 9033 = 9029.0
